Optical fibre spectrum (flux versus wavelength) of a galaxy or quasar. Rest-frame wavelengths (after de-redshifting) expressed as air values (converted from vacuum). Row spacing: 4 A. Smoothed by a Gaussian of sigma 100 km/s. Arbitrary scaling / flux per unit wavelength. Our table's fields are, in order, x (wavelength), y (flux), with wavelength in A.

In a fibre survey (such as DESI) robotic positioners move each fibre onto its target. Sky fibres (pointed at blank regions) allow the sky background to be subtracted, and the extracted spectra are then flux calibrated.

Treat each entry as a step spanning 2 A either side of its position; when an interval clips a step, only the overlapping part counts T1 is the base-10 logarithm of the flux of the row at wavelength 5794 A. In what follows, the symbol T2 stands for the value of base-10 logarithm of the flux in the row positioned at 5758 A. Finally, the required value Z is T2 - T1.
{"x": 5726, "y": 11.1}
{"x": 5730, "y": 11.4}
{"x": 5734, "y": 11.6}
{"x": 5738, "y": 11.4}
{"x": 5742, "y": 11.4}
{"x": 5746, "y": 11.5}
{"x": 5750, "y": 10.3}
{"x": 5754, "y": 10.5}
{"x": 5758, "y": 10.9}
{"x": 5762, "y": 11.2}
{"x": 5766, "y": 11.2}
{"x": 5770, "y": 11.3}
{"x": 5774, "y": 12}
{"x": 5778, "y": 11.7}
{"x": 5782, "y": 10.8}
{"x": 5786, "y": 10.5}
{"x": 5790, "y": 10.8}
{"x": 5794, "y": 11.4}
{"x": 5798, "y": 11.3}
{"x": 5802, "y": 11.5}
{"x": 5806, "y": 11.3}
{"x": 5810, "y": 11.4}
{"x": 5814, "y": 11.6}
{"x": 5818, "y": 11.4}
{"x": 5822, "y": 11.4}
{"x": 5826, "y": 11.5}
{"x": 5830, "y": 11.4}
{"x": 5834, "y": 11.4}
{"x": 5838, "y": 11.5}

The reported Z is -0.019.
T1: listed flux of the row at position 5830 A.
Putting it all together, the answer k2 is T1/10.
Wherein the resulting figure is 1.14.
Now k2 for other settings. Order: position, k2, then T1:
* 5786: 1.05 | 10.5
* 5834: 1.14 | 11.4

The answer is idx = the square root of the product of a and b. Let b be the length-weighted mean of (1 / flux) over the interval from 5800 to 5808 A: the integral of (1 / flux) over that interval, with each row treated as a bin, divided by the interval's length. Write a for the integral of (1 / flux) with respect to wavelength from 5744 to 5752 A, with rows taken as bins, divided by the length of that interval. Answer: 0.0898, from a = 0.0920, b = 0.0877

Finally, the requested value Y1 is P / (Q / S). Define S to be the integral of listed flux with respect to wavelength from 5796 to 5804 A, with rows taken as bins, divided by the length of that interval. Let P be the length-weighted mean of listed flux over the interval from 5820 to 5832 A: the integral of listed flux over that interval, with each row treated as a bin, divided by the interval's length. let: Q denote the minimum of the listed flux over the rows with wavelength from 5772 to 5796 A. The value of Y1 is 12.4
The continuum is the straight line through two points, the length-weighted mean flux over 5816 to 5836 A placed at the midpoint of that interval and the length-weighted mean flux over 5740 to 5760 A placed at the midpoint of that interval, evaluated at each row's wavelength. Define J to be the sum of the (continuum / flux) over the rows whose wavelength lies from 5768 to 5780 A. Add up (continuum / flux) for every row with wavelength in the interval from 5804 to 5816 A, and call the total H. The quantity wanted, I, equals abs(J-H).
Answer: 0.12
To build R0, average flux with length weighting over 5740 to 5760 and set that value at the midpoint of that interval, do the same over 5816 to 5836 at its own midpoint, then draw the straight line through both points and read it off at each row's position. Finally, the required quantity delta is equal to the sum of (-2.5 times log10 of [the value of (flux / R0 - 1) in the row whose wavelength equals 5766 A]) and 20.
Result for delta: 24.5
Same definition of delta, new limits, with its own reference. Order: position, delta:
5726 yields 23.8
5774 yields 22.7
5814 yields 24.1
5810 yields 25.3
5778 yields 23.2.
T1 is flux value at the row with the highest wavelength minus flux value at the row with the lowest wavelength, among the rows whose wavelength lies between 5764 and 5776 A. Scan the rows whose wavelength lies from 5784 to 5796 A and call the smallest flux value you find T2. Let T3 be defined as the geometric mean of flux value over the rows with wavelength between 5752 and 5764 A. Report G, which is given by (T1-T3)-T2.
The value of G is -20.6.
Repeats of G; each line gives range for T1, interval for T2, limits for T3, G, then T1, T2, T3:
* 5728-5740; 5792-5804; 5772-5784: -22.8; 0.00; 11.3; 11.49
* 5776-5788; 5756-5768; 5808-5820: -23.6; -1.20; 10.9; 11.47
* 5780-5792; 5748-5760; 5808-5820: -21.8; 0.00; 10.3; 11.47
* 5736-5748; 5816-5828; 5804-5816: -22.7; 0.10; 11.4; 11.43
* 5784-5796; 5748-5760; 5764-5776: -20.9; 0.90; 10.3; 11.49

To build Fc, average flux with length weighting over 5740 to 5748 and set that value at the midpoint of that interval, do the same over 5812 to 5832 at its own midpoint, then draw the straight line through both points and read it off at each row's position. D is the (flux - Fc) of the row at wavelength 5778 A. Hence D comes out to 0.25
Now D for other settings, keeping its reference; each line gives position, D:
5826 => 0.04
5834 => -0.06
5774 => 0.55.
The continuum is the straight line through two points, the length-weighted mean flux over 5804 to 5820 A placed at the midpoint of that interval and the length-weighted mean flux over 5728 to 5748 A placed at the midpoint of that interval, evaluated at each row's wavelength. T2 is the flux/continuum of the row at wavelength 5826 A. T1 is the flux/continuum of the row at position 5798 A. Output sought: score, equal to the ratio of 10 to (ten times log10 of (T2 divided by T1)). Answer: 123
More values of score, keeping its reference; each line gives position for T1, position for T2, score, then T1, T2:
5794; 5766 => -122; 0.997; 0.98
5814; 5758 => -36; 1.015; 0.95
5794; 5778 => 91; 0.997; 1.02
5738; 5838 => 179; 0.995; 1.01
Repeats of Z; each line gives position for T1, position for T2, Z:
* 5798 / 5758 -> -0.016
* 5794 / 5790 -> -0.023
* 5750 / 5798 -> 0.040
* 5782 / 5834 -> 0.023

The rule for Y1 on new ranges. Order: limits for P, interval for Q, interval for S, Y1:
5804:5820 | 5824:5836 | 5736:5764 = 11.1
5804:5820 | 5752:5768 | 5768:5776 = 12.7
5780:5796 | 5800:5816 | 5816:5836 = 11.0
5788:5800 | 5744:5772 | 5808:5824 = 12.4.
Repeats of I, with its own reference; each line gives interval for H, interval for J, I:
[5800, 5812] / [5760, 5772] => 0.03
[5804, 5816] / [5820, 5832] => 0.03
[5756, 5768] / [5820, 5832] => 0.02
